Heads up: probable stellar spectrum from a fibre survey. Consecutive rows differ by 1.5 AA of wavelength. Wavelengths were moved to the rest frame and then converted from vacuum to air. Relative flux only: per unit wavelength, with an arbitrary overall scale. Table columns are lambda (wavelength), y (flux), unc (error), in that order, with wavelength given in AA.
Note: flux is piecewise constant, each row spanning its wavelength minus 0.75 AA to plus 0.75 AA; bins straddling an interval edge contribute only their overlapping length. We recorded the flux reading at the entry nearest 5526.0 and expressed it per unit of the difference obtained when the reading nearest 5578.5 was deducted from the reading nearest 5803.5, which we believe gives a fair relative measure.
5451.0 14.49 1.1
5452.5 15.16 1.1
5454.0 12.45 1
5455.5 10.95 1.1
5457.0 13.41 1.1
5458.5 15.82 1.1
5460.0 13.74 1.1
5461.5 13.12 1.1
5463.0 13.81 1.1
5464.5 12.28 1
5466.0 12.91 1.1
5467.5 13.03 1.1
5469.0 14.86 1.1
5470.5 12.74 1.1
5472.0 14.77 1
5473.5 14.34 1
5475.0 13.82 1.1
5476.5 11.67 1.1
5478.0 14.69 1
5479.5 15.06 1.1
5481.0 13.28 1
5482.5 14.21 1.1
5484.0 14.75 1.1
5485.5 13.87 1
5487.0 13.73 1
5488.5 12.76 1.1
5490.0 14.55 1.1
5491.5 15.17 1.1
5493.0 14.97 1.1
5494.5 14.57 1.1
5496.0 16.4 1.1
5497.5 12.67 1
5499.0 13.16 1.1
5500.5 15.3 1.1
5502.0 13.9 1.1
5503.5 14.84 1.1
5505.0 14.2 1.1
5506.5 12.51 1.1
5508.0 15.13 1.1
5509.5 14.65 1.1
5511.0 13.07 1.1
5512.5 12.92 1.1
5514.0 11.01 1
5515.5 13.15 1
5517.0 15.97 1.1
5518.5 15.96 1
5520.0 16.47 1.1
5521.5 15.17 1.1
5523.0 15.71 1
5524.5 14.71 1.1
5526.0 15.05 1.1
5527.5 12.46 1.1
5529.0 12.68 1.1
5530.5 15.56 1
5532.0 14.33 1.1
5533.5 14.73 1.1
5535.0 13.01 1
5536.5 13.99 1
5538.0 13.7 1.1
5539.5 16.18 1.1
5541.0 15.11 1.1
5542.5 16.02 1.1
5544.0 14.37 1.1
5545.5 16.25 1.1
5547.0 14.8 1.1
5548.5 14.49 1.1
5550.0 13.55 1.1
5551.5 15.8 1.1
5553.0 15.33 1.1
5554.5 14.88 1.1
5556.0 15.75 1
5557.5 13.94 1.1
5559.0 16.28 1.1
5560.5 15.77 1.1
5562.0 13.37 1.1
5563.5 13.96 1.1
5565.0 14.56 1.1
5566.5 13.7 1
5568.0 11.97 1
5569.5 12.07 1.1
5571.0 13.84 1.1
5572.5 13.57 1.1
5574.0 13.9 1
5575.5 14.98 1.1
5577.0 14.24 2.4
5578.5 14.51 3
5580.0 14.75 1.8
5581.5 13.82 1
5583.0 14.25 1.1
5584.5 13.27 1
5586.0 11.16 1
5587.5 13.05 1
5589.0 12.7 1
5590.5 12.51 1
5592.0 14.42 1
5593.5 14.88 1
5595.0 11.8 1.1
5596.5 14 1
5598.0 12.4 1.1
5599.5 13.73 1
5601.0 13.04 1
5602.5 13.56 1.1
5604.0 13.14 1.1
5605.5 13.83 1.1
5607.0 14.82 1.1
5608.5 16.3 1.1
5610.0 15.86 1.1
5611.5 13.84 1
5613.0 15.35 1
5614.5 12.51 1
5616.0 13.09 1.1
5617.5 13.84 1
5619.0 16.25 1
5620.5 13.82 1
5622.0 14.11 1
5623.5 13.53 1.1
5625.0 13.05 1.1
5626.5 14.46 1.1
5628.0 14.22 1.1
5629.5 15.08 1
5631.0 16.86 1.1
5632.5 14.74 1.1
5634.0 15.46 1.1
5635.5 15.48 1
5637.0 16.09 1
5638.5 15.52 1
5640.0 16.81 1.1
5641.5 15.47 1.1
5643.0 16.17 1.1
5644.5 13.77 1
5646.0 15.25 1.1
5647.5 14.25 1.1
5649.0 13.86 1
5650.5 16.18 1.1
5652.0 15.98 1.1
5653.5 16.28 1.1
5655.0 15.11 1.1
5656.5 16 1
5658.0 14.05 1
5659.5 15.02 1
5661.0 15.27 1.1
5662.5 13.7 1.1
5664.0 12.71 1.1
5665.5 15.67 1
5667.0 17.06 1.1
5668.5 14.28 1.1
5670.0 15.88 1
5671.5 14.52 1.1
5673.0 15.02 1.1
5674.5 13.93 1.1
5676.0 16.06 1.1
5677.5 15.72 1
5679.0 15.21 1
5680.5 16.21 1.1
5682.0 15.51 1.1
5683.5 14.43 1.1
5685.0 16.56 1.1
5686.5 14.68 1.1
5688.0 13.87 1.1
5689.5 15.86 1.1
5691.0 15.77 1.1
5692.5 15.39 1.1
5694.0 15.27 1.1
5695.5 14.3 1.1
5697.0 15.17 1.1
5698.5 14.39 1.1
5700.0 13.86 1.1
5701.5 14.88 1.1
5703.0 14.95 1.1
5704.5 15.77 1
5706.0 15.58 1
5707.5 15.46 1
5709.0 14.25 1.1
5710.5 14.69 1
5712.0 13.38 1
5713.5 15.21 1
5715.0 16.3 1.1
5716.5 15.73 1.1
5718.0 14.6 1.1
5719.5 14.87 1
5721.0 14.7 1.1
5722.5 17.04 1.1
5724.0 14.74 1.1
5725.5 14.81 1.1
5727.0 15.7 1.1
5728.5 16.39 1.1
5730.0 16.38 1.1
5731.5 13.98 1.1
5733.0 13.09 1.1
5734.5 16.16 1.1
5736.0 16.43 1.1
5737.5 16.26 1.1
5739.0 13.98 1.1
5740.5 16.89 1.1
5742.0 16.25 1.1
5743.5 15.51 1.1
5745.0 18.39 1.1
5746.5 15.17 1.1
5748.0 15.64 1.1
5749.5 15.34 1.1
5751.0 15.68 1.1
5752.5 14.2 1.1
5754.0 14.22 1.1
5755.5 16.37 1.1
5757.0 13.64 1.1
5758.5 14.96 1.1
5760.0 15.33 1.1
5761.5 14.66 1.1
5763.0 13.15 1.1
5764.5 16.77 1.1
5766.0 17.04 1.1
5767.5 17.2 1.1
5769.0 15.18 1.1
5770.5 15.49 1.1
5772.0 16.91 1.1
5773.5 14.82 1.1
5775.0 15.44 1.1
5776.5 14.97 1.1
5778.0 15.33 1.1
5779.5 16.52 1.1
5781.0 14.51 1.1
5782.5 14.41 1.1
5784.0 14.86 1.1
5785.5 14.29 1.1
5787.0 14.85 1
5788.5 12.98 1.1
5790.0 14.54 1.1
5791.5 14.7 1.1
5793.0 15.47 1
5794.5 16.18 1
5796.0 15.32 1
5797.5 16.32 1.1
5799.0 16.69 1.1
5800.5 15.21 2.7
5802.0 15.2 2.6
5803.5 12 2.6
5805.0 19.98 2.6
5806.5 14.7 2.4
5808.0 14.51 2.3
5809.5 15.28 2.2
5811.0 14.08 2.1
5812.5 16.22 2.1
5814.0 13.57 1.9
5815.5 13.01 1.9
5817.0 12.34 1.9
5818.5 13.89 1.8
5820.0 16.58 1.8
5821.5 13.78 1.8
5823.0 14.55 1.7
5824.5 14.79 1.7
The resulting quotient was -6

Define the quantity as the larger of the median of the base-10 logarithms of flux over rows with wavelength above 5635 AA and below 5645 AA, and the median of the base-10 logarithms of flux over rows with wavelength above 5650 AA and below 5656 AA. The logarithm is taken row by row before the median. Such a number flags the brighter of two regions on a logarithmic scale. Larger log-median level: 1.21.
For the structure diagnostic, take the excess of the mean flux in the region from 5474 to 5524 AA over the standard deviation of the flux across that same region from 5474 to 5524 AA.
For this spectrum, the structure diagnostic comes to 12.9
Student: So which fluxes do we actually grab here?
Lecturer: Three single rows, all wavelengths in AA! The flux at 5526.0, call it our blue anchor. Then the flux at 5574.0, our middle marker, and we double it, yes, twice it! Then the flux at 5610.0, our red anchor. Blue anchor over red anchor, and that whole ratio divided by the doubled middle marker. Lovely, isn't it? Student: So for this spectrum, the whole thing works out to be 0.034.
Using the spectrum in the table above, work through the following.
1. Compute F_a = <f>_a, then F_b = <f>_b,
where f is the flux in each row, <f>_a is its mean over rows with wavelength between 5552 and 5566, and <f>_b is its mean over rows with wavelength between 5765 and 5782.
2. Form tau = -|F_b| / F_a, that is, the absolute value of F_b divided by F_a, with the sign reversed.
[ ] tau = -1.06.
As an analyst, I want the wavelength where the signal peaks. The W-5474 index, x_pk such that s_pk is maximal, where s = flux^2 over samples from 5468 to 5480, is 5479.5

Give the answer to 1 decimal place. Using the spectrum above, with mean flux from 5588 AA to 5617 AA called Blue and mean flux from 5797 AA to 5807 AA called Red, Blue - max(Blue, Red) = -2.0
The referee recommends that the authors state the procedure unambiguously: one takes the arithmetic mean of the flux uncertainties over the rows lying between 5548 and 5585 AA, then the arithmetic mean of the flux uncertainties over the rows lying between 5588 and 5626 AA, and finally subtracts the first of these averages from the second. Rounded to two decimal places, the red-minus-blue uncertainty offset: -0.19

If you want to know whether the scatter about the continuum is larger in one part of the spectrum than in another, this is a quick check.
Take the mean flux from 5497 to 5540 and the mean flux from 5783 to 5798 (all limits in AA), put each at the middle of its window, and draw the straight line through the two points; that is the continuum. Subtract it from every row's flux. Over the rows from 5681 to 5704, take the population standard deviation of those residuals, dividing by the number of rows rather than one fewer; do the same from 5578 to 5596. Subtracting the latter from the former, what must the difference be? -0.42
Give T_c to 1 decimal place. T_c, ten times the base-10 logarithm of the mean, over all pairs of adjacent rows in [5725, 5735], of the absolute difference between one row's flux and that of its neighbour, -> 1.2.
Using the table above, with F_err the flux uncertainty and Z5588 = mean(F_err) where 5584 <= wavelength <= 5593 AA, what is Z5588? 1.00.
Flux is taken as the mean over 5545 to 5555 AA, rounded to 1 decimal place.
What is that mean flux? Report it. 15.0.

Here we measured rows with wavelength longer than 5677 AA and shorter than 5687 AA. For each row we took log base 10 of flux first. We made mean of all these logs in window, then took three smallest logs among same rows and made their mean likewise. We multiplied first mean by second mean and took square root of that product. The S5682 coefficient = 1.18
